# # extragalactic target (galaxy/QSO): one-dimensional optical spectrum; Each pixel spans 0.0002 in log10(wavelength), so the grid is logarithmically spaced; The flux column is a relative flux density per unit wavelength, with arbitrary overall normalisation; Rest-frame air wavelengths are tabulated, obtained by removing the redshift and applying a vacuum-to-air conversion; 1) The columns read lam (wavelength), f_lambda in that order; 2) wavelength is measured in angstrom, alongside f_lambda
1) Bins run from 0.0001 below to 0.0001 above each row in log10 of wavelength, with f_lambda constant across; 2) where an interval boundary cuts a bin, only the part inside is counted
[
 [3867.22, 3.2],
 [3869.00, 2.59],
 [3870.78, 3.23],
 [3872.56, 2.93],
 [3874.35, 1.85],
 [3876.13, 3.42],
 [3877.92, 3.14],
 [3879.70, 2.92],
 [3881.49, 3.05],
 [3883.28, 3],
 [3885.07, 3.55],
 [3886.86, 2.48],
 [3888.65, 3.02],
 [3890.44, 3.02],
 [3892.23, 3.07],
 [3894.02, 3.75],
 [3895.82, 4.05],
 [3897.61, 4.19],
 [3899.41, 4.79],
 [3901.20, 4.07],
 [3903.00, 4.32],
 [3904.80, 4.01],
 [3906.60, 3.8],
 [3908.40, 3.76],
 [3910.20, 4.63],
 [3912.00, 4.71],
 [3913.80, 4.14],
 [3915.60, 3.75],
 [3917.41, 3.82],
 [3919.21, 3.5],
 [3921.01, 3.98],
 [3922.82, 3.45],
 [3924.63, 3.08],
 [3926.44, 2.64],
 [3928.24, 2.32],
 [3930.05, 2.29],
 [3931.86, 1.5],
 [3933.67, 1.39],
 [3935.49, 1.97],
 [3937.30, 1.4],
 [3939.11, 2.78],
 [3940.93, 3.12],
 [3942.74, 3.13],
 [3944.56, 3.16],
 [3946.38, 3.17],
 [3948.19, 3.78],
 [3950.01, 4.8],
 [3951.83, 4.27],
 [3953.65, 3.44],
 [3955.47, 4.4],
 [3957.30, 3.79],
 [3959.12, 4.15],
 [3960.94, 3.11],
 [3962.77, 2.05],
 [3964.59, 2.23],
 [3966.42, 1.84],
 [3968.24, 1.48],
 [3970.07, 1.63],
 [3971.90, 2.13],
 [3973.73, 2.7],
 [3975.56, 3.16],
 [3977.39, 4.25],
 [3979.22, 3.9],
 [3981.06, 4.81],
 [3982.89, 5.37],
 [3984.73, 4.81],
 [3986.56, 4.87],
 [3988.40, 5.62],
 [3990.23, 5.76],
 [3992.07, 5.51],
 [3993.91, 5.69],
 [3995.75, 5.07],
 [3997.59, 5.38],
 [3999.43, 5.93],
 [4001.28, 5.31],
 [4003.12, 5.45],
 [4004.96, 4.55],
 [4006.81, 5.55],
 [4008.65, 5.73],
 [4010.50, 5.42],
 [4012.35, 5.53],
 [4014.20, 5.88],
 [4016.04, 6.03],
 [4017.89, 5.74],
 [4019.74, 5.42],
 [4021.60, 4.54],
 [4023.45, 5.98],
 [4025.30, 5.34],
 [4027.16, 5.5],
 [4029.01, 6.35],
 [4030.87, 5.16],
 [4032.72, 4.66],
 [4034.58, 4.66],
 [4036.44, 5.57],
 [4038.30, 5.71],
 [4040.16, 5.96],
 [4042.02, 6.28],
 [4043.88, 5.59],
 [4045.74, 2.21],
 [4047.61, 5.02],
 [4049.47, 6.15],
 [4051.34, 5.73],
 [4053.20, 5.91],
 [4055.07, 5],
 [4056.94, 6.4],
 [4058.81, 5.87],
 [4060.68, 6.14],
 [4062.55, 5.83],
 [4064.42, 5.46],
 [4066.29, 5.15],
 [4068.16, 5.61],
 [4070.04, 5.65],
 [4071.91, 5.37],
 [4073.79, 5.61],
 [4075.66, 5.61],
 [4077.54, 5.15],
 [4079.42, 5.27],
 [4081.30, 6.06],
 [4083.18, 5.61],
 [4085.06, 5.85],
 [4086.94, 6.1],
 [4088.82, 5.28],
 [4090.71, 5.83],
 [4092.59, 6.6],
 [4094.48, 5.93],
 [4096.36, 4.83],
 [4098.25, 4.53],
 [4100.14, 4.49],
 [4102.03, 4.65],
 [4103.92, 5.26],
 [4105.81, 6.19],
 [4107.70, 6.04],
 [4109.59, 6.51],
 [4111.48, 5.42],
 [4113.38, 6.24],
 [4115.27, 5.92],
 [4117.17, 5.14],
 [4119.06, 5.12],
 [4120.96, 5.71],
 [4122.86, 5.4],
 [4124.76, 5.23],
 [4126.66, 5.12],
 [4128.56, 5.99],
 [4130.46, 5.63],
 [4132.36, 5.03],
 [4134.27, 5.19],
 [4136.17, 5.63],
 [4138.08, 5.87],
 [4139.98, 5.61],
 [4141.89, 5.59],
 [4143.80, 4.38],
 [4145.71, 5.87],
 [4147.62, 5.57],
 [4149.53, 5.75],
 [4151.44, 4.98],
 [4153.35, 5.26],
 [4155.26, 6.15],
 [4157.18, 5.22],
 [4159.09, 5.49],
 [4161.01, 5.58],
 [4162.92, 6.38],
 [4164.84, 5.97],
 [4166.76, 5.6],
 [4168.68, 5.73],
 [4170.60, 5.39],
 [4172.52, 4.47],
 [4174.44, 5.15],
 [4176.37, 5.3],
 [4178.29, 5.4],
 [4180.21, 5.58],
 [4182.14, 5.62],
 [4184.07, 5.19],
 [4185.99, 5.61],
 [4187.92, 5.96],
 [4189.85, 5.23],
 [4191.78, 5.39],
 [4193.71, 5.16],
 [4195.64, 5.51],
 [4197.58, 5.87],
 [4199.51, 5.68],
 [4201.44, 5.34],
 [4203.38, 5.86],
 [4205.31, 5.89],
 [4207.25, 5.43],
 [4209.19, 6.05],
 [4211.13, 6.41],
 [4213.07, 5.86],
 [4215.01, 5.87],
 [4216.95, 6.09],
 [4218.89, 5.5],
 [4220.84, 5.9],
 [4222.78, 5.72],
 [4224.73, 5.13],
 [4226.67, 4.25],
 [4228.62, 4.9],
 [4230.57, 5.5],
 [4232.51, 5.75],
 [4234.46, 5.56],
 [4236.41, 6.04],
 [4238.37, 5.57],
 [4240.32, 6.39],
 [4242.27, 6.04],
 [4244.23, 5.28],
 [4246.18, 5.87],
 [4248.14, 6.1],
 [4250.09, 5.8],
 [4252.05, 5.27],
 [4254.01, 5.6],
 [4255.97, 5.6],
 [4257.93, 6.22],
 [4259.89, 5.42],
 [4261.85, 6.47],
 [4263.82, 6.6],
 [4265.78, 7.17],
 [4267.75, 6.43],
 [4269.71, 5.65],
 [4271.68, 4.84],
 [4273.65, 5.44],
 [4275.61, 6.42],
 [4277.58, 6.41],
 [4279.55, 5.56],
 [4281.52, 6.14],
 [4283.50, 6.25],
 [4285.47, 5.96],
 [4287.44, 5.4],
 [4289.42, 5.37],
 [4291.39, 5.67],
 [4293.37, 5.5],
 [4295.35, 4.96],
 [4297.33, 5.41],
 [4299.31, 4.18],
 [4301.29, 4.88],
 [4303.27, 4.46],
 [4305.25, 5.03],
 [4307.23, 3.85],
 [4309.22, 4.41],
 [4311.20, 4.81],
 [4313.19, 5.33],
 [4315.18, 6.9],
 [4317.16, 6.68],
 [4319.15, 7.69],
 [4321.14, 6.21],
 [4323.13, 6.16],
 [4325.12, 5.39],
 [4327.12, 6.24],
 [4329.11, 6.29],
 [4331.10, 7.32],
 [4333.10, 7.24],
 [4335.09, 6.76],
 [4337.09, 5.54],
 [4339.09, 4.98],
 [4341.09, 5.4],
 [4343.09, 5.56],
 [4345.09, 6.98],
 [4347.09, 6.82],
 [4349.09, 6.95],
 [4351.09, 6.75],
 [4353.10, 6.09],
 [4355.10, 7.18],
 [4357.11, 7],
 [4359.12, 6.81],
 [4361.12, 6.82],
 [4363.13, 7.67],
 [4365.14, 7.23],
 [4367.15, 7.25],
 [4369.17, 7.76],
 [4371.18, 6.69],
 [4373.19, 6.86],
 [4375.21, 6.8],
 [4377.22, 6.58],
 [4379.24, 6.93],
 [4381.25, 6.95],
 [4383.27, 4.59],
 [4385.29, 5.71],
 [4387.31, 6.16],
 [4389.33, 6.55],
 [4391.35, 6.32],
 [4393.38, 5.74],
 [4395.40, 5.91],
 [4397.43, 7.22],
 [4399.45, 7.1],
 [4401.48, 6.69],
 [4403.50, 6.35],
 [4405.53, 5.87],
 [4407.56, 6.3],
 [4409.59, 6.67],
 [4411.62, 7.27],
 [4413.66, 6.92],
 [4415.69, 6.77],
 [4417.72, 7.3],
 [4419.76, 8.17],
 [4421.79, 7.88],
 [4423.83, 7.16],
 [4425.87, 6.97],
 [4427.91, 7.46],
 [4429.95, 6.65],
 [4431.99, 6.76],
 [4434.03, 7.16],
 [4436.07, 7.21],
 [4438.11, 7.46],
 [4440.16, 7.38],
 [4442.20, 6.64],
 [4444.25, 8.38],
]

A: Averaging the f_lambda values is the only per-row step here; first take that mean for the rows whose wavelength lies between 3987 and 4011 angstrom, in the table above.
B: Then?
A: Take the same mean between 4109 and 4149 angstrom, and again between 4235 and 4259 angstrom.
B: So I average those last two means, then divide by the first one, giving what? 1.04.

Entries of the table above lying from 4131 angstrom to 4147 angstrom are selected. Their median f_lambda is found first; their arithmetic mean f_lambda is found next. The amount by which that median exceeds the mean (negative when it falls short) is 0.20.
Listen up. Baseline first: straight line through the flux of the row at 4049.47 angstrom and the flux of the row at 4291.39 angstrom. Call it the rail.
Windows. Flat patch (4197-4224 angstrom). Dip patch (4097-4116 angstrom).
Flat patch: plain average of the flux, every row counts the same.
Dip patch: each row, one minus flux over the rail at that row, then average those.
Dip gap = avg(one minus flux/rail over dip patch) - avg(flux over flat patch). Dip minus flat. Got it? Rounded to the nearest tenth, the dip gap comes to -5.7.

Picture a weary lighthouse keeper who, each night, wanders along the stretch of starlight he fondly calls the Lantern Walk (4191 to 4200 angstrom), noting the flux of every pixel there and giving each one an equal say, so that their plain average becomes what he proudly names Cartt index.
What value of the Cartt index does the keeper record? 5.5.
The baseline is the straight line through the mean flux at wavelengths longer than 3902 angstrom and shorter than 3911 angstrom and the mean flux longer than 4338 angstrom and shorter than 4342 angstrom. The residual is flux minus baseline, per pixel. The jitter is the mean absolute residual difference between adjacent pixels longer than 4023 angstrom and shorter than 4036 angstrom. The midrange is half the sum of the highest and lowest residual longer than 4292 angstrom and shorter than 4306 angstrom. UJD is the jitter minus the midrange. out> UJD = 0.80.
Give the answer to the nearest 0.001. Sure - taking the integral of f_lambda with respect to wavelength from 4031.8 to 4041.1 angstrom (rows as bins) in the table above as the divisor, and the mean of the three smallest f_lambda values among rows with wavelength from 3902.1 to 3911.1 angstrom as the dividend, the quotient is 0.078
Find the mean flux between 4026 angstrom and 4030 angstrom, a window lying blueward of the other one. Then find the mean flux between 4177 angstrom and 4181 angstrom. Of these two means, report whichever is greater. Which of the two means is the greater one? 5.9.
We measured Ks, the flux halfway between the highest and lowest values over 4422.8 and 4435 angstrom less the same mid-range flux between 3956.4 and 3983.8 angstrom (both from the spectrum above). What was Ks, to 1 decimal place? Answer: 3.6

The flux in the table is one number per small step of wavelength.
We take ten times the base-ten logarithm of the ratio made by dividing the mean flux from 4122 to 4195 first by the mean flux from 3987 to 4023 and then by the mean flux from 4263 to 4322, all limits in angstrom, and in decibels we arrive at -7.5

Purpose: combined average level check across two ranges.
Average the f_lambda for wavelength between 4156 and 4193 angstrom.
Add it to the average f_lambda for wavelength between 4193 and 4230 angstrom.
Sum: 11.1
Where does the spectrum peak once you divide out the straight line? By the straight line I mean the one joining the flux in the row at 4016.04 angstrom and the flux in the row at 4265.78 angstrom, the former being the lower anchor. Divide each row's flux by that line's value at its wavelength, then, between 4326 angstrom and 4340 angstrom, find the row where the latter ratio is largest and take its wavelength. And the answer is 4331.10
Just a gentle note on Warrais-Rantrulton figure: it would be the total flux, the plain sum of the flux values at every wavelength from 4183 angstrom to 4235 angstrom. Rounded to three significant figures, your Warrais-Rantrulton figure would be 151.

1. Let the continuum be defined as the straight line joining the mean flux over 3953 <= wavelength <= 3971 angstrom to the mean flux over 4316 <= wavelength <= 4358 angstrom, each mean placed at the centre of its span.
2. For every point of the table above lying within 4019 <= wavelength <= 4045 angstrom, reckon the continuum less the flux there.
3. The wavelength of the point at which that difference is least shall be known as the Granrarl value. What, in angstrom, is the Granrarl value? 4029.01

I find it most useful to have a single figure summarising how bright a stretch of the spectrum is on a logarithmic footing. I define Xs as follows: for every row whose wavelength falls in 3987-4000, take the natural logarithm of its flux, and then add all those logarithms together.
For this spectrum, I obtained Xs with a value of 12.0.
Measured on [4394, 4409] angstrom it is 13.1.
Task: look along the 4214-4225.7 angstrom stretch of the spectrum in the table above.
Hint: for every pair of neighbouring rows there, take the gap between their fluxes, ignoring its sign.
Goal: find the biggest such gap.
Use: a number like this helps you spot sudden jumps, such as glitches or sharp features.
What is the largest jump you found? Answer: 0.59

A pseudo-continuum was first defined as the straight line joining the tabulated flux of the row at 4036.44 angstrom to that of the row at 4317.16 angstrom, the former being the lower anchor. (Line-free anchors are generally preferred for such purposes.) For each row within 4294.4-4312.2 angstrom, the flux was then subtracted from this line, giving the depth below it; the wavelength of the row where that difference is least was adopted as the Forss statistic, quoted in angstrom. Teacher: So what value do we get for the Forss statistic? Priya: 4297.33 angstrom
